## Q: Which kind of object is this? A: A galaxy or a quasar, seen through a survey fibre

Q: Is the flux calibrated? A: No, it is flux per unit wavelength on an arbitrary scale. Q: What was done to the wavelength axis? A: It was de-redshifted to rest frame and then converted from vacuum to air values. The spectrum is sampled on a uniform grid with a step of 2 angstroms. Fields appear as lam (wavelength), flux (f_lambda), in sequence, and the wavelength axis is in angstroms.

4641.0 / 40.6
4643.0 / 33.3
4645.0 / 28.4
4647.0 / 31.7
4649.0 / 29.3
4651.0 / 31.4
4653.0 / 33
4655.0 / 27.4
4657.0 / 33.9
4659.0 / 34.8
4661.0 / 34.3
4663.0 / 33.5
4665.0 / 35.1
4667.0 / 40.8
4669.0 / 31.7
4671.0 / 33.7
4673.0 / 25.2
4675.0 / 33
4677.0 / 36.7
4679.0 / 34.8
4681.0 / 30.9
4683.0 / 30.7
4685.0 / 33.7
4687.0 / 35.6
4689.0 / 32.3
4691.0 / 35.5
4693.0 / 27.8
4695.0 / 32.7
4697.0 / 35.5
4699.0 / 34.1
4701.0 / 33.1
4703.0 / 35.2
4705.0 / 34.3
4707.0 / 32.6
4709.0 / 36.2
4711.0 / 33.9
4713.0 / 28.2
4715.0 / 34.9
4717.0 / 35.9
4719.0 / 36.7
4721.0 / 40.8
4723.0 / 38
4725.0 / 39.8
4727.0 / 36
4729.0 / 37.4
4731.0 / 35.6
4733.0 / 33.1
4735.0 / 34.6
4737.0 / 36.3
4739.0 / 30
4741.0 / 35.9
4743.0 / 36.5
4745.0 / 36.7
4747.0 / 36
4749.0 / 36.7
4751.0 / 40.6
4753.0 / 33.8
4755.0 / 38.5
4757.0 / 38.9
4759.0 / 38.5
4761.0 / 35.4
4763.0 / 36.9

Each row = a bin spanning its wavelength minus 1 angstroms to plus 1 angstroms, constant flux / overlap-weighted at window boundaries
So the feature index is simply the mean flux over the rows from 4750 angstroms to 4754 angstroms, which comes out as 37.2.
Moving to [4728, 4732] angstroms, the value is 36.5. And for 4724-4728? 37.9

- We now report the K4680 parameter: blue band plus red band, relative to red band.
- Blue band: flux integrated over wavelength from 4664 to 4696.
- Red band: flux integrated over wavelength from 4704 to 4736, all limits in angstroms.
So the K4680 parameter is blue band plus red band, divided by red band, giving 1.93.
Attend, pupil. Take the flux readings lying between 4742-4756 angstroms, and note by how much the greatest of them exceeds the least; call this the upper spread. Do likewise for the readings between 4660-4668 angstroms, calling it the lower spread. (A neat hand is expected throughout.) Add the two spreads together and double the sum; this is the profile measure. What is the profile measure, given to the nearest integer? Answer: 28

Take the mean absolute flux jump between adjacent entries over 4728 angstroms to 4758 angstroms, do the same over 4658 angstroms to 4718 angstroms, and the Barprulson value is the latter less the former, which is 0.7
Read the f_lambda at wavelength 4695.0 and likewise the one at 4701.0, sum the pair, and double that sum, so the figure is 132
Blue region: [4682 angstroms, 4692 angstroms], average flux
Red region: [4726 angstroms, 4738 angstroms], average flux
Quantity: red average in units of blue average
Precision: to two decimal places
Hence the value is 1.06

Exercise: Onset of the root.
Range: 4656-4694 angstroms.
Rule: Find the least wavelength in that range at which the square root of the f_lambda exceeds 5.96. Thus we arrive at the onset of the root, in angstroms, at 4667.0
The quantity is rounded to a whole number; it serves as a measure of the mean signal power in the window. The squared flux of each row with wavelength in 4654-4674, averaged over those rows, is 1108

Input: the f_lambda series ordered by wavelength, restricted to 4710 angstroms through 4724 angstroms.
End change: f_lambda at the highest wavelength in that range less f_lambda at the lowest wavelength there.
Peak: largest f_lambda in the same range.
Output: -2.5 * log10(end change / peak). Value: 2.49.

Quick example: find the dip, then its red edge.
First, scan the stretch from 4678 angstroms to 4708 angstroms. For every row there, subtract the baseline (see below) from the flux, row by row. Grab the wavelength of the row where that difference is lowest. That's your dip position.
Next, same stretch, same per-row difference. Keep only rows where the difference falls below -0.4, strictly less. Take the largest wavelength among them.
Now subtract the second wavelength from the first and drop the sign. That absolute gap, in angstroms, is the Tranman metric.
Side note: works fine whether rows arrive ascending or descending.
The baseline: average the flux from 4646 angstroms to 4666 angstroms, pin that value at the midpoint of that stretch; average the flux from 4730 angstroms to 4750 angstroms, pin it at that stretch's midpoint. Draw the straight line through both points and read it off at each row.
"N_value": 14 angstroms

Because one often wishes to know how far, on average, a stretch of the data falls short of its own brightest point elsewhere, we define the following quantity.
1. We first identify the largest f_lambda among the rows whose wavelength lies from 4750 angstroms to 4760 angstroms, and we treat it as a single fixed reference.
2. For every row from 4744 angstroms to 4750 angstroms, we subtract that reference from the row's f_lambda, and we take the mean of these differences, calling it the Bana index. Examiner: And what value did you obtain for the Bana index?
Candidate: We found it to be -4.1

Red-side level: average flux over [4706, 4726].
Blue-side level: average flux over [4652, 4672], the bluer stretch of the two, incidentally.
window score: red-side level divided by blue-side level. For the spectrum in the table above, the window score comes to 1.06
